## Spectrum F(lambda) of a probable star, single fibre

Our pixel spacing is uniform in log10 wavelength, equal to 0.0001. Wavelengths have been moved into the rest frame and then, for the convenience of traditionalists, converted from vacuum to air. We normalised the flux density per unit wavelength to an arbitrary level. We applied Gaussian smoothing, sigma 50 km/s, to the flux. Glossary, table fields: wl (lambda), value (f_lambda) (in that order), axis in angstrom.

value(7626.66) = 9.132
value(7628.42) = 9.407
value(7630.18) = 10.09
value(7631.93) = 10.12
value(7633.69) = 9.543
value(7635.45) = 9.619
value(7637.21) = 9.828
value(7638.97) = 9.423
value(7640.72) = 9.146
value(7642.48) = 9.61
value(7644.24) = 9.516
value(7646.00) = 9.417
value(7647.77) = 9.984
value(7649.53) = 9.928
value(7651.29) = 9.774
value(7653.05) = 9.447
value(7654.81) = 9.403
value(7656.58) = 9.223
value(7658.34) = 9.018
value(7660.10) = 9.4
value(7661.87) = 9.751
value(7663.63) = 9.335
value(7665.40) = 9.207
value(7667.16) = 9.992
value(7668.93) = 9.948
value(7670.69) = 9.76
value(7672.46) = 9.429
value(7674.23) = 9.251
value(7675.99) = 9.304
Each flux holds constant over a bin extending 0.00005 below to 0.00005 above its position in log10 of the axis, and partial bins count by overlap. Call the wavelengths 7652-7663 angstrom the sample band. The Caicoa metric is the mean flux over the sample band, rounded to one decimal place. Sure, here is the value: 9.4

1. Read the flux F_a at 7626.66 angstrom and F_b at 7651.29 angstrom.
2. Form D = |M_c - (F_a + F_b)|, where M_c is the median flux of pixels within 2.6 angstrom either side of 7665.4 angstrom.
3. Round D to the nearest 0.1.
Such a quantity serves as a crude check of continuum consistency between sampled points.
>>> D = 9.6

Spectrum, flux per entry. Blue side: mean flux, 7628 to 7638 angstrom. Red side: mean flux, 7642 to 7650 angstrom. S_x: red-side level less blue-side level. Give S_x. -0.1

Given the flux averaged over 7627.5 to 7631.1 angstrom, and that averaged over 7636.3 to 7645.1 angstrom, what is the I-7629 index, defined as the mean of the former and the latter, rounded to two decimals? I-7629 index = 9.63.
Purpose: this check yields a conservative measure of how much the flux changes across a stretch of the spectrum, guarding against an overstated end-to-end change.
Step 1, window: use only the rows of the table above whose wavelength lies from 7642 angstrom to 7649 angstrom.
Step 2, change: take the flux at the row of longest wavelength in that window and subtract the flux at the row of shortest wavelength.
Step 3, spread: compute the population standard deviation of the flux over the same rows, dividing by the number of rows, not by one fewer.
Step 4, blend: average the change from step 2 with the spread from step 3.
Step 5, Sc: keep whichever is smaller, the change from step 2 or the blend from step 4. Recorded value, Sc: 0.3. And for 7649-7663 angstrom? -0.2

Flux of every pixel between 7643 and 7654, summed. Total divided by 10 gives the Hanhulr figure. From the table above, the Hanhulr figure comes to 5.81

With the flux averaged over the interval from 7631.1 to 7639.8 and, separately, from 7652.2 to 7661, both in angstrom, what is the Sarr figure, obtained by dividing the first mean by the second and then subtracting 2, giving -0.96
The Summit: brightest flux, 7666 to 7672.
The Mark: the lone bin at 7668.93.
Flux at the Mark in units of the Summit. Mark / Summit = 1.00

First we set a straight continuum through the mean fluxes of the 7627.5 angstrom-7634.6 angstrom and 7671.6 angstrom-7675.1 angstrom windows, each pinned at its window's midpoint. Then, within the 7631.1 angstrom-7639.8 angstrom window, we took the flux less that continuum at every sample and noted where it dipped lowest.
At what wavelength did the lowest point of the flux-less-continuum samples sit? 7638.97 angstrom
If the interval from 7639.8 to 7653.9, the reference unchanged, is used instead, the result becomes 7640.72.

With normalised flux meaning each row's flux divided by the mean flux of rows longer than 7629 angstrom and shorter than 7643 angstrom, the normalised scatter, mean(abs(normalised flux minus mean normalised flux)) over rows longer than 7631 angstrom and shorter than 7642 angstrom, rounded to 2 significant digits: 0.025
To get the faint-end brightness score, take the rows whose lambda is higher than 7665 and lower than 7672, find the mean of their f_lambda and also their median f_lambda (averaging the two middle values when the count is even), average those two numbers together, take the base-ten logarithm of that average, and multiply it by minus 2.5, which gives -2.48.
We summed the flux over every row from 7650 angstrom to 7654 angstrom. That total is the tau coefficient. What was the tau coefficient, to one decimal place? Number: 19.2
